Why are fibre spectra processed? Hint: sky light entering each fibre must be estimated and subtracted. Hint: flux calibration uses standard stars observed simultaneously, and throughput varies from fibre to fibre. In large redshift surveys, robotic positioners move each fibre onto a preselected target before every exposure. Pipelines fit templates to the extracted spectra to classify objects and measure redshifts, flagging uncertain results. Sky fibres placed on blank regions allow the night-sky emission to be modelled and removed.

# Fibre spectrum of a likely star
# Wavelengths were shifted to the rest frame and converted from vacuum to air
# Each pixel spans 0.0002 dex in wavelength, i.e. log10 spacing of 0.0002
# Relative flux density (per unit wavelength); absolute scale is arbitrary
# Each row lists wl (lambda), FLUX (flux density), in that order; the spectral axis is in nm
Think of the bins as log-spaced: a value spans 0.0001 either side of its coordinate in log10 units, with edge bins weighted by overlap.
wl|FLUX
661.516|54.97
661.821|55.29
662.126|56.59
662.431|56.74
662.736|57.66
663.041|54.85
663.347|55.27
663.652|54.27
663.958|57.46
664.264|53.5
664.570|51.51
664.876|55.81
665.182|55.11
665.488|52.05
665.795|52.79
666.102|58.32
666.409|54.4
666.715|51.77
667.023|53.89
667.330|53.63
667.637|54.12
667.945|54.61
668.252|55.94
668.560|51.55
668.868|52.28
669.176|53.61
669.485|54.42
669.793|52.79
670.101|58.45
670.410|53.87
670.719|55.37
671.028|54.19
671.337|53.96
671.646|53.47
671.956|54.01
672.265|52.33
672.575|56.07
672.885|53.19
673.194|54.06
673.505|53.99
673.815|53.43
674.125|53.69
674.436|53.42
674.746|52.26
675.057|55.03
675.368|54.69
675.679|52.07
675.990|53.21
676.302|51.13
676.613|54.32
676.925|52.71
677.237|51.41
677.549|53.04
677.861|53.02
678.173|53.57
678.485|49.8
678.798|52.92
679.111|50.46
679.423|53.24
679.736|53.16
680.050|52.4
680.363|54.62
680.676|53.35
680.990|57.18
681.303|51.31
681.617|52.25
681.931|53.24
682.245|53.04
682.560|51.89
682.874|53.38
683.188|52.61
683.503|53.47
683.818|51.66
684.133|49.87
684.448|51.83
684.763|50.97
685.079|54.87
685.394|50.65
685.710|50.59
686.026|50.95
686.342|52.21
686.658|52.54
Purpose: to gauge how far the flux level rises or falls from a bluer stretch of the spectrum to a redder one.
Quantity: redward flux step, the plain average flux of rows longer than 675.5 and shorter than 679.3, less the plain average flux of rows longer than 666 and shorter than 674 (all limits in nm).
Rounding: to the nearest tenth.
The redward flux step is -1.8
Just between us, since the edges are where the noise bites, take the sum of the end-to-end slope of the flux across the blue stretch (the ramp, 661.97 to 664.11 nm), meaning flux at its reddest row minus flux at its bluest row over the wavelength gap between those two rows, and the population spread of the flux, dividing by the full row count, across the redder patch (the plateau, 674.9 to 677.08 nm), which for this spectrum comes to 1.8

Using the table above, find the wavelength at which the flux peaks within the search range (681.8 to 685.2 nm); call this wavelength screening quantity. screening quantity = 685.079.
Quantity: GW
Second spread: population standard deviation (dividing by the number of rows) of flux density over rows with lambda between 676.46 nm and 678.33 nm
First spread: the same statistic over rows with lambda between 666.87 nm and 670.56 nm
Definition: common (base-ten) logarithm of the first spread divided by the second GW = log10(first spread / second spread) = 0.28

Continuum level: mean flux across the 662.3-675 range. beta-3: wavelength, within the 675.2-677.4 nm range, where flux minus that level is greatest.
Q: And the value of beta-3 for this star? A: 675.368 nm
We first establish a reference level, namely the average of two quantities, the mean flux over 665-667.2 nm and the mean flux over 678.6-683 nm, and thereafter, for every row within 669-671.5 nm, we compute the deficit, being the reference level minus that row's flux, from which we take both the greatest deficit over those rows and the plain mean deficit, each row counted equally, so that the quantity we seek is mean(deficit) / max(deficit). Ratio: -1.4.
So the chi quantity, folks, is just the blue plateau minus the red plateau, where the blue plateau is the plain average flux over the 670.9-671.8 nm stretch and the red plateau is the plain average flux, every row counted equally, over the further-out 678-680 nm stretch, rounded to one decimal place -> 1.7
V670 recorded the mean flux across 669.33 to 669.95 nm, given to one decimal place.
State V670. 53.6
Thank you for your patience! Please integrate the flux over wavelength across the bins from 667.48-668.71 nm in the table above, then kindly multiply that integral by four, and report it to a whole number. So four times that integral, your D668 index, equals 266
